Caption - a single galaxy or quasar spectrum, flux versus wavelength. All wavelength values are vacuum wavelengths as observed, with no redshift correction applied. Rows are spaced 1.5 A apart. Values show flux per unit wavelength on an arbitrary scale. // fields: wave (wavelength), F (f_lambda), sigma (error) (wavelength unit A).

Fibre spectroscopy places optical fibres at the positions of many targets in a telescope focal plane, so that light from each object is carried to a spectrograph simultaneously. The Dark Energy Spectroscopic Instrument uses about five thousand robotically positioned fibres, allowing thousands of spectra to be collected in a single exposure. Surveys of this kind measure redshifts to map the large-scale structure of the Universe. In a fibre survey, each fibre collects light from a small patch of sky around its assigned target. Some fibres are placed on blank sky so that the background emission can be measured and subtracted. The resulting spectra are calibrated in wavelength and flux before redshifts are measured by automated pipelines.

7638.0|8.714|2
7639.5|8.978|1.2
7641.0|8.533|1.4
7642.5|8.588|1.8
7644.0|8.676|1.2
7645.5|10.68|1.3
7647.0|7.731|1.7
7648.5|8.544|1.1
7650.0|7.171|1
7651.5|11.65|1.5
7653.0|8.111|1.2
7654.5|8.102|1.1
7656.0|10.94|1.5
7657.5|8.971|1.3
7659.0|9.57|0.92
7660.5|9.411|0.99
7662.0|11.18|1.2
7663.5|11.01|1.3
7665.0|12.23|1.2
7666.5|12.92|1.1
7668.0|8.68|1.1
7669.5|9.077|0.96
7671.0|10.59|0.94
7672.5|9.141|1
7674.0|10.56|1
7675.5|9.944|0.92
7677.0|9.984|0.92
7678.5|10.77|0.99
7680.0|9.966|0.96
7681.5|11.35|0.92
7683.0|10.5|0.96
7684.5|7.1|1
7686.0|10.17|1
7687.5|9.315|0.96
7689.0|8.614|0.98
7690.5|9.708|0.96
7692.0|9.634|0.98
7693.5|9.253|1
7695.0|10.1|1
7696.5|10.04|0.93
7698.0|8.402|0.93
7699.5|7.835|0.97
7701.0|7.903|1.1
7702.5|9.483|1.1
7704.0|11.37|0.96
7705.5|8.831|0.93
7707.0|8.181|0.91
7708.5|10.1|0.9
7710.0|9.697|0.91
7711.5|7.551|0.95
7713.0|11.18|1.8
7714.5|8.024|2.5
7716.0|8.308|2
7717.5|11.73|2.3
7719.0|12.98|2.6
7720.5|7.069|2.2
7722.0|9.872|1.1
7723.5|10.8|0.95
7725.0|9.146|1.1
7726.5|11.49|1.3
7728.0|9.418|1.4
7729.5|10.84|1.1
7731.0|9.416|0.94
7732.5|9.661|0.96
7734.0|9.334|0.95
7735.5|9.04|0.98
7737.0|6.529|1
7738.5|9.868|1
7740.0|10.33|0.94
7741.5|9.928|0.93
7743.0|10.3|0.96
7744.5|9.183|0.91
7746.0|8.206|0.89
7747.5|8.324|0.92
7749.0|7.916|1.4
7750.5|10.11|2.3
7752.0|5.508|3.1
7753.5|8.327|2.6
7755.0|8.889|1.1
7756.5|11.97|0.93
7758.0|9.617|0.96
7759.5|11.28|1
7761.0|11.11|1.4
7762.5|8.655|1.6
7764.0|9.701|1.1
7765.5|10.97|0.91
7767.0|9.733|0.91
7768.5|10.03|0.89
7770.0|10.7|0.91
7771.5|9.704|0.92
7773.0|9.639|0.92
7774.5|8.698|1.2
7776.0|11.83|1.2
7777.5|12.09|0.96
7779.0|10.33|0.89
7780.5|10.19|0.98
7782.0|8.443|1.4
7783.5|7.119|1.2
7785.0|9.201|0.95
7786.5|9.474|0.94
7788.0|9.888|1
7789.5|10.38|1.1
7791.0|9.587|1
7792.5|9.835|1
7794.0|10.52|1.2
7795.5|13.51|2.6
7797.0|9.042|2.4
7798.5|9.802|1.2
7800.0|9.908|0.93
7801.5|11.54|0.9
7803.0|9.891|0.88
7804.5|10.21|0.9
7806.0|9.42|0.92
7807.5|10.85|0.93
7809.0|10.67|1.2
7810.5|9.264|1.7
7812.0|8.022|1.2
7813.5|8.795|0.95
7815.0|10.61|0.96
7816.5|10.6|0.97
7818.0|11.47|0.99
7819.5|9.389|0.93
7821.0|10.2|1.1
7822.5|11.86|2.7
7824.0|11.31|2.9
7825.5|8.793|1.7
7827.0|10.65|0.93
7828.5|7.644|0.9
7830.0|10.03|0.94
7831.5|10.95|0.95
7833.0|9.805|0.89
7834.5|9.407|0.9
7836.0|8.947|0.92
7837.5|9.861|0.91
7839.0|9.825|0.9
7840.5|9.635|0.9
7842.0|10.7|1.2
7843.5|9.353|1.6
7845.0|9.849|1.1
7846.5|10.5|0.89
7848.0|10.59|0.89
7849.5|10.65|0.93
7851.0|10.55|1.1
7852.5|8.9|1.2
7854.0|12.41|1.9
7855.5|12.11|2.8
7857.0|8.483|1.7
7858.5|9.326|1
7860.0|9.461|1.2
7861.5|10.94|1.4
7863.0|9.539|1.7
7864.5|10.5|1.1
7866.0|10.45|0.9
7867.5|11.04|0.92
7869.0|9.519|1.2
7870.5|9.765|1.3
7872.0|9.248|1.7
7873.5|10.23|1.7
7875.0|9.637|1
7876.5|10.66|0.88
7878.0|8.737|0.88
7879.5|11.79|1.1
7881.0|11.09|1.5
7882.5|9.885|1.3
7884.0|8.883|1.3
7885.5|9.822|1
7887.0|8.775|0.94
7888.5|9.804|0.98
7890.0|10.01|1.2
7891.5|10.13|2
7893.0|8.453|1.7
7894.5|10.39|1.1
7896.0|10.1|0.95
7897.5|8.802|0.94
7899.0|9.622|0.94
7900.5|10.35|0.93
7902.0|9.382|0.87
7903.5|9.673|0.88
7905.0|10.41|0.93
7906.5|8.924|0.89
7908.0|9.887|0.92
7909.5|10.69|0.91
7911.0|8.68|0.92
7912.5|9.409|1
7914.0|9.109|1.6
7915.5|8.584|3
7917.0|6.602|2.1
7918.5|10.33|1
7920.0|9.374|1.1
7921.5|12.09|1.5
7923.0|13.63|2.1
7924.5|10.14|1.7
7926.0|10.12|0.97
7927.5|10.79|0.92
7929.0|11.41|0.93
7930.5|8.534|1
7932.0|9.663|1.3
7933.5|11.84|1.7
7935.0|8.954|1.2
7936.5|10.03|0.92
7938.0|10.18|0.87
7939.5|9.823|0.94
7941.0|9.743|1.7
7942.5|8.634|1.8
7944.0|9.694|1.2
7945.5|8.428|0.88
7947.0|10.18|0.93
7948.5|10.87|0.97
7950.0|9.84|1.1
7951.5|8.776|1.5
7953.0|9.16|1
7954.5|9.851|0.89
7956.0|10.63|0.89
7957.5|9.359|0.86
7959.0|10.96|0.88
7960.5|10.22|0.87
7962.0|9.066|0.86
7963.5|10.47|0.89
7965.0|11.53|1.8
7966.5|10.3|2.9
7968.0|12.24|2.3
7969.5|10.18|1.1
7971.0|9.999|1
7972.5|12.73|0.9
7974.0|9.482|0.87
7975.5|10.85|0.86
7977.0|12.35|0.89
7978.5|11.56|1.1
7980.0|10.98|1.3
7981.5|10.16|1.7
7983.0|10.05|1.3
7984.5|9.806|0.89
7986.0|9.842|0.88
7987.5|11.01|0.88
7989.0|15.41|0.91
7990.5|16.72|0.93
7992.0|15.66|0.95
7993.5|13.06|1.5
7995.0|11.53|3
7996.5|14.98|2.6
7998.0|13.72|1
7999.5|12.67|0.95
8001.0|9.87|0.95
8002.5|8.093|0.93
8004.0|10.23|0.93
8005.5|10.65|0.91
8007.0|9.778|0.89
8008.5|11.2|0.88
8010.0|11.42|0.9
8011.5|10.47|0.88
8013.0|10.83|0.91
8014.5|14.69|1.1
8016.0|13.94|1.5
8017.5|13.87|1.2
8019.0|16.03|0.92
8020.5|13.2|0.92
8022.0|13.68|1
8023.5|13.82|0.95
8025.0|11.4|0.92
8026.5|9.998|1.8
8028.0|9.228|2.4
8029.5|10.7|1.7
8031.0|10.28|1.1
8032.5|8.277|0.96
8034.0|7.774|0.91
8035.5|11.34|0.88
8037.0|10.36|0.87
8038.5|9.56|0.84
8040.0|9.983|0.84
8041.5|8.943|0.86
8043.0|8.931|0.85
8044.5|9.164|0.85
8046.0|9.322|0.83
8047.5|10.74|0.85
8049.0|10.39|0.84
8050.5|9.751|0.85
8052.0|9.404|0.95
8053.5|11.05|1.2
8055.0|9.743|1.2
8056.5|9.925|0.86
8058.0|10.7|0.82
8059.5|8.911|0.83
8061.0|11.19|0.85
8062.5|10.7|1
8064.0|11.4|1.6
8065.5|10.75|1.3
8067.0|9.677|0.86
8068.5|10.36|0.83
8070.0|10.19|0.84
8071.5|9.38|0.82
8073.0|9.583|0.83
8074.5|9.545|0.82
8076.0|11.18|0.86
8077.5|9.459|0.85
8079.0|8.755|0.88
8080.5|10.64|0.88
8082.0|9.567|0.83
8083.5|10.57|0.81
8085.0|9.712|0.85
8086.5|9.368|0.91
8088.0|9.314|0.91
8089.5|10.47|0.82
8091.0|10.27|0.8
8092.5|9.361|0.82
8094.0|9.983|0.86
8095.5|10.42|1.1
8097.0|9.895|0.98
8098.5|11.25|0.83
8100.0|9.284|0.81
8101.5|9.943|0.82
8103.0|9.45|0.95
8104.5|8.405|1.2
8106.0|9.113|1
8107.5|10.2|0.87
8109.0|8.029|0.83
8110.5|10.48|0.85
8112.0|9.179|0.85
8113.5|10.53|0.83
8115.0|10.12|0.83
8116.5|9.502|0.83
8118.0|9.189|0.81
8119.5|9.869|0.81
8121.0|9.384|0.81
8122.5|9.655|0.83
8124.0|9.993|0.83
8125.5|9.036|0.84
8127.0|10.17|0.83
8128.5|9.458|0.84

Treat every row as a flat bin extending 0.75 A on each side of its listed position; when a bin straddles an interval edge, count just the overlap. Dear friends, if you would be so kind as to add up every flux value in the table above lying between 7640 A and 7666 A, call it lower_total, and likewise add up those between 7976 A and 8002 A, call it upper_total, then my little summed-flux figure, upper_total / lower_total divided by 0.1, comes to 13.0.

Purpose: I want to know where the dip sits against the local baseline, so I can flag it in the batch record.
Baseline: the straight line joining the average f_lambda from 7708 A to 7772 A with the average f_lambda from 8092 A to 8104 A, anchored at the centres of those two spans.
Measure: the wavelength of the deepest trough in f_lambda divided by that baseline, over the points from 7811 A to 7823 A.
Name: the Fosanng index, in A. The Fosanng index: 7812.0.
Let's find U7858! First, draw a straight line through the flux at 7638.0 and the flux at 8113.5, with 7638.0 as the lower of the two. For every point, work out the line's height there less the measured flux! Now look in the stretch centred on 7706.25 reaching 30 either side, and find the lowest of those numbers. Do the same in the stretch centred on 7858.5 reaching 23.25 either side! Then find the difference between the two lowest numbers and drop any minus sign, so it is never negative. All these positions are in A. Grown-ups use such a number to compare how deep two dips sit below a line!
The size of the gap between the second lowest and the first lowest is 1.1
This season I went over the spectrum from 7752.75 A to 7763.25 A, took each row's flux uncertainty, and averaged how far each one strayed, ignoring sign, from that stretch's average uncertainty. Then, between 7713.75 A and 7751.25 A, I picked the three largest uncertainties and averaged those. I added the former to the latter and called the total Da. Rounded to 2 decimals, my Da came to 2.89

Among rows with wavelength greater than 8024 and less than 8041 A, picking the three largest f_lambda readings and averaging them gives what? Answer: 11.1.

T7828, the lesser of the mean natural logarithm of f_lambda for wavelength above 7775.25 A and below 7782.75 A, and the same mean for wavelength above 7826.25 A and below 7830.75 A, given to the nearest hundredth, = 2.24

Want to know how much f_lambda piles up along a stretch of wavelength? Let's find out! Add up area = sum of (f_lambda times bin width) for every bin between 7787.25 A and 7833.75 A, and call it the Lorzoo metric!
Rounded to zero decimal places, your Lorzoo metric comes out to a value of 472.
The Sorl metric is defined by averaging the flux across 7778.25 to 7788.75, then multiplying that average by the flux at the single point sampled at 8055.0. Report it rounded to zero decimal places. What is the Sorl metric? 90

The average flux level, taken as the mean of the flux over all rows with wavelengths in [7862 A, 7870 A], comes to 10.2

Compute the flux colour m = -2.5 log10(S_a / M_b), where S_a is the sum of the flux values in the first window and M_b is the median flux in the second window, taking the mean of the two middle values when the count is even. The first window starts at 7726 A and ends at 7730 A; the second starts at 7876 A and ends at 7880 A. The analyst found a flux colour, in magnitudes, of -1.18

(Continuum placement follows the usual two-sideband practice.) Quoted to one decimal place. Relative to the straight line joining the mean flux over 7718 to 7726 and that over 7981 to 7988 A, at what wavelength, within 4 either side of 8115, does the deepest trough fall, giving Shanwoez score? 8112.0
